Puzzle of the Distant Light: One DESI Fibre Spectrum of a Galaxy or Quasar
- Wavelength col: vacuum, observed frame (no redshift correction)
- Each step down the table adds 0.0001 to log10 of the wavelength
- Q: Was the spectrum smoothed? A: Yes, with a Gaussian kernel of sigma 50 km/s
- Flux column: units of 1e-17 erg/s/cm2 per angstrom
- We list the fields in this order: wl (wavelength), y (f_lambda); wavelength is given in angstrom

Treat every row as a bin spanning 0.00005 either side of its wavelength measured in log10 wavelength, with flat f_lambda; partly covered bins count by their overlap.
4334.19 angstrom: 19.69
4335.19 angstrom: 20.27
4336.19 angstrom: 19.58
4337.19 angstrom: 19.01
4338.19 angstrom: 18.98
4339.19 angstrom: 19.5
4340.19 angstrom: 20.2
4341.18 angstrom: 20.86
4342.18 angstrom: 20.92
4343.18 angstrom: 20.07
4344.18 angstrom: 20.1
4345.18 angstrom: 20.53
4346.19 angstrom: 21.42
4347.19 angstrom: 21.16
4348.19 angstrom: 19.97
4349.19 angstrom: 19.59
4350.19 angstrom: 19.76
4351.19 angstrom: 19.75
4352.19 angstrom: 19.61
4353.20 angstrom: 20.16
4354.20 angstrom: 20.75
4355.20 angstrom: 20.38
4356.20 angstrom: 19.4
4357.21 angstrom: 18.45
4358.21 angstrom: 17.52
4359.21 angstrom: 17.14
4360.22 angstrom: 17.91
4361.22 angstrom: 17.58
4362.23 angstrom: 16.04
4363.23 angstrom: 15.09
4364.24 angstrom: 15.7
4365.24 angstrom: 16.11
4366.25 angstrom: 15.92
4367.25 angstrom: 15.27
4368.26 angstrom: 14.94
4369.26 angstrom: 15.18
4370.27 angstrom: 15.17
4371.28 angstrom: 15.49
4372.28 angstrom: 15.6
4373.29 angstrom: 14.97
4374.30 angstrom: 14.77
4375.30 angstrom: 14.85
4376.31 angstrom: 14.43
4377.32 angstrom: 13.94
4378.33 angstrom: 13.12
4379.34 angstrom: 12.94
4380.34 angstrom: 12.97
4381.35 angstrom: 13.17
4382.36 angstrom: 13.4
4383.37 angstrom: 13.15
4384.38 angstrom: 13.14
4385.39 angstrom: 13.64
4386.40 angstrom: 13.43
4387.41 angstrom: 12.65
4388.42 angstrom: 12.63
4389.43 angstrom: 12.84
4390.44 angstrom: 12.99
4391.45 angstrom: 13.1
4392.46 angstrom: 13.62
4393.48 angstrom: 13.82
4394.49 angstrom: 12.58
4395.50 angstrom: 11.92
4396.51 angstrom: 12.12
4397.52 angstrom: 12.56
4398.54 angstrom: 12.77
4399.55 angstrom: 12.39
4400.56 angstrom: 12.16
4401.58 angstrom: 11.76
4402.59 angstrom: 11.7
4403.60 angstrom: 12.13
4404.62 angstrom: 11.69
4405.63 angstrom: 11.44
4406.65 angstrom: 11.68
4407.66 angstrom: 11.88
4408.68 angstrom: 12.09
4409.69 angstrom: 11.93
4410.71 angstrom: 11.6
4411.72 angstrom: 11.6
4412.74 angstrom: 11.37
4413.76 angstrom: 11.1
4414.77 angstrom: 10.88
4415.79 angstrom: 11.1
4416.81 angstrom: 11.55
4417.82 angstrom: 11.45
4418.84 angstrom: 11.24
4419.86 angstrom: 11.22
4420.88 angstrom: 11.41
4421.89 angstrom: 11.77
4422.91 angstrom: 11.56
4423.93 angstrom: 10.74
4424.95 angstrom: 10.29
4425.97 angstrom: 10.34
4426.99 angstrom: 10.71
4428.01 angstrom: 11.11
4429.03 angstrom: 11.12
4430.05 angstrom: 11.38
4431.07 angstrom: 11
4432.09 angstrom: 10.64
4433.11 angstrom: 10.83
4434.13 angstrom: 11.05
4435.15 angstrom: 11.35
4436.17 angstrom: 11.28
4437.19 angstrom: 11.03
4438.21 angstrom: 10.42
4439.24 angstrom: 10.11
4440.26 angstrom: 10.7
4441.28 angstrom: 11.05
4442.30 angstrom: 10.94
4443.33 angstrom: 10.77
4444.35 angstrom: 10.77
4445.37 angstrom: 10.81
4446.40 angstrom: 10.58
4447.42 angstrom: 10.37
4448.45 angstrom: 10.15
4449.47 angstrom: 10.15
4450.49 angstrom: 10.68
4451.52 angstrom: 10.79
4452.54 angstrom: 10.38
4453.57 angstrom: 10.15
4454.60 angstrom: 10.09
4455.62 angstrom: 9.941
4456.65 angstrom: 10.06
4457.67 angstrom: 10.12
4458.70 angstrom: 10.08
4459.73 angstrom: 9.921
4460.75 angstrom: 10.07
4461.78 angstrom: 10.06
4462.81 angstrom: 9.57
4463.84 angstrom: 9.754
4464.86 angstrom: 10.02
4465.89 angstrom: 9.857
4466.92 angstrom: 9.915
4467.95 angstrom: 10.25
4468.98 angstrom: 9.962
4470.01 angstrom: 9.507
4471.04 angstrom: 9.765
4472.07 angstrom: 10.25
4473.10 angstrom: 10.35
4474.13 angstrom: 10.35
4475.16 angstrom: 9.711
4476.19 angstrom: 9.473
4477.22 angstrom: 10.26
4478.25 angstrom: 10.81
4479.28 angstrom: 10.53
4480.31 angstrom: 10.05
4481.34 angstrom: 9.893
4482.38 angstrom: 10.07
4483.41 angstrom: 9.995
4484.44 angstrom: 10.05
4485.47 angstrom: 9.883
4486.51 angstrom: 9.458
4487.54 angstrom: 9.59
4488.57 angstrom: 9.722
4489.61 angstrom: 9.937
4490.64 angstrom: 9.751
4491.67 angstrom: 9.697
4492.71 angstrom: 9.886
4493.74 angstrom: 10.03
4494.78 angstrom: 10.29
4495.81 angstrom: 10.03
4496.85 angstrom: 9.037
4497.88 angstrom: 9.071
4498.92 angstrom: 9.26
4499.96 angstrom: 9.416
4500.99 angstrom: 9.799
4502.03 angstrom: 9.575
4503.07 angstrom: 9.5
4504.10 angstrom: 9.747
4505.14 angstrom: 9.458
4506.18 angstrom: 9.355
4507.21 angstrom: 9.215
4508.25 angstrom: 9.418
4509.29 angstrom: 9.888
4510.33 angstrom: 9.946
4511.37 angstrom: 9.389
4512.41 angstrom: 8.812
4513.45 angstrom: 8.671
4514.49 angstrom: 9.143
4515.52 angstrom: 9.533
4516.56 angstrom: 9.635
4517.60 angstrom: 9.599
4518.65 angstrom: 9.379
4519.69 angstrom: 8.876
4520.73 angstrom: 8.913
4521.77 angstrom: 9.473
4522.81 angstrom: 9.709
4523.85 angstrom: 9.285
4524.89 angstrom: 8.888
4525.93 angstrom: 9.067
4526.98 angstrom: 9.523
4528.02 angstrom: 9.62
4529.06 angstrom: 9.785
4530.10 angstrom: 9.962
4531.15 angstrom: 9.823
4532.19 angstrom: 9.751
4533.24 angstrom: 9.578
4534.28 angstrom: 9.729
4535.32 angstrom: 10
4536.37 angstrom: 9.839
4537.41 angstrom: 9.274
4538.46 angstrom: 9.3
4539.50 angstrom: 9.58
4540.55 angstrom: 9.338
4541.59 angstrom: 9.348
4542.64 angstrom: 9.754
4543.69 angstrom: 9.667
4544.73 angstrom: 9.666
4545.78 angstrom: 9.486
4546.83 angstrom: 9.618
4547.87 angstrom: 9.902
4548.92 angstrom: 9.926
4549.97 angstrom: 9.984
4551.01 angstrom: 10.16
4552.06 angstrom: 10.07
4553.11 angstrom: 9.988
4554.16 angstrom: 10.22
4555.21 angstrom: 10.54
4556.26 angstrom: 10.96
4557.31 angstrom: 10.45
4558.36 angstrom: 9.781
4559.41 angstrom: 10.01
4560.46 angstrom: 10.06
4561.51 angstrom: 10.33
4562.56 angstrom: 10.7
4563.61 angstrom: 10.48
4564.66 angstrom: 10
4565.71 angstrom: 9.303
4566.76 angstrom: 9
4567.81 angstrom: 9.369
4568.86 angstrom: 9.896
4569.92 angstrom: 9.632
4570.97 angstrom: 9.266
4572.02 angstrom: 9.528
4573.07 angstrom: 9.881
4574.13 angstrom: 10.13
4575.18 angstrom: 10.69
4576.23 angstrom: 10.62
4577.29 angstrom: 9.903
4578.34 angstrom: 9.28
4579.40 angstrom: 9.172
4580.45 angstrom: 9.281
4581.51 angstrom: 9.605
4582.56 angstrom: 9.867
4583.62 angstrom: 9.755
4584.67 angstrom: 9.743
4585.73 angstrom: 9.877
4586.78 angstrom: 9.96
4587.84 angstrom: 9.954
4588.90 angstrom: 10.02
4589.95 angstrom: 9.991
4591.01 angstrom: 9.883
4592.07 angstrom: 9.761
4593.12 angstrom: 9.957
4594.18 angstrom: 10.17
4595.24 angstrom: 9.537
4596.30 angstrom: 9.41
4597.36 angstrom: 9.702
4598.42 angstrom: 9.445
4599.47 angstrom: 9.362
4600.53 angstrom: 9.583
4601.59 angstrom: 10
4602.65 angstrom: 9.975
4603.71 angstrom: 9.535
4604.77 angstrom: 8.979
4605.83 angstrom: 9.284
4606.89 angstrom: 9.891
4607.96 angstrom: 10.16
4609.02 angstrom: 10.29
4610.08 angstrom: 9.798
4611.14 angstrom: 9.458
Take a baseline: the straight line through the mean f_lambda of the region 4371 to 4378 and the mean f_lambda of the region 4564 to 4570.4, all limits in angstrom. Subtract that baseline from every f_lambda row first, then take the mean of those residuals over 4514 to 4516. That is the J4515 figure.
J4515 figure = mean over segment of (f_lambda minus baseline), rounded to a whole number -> -2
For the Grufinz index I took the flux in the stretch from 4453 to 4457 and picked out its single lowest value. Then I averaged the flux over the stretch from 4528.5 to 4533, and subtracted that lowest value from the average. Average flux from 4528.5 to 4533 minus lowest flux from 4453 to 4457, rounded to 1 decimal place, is -0.1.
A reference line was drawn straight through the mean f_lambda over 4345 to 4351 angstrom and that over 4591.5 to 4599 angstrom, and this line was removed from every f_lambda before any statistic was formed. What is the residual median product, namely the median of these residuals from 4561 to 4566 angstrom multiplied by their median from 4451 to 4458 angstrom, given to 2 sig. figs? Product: 4.7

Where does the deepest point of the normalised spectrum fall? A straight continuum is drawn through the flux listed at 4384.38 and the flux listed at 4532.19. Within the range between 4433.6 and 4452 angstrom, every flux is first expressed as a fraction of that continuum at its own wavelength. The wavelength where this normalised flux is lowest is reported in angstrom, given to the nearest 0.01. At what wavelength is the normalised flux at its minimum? 4439.24 angstrom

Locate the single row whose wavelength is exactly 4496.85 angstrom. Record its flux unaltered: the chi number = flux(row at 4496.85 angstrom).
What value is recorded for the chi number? 9.037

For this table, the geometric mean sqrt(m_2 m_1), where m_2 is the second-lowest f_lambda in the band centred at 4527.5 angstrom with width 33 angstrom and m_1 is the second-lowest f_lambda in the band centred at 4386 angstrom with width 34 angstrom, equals 10.2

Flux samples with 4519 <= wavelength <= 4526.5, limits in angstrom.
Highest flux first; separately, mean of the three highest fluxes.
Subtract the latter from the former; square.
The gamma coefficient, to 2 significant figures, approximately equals 0.048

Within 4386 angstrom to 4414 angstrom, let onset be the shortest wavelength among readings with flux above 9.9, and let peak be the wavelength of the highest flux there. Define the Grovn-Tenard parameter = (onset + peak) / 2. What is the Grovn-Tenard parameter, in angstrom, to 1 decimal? 4389.9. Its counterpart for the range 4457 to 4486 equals 4468.0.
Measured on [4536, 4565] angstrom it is 4552.1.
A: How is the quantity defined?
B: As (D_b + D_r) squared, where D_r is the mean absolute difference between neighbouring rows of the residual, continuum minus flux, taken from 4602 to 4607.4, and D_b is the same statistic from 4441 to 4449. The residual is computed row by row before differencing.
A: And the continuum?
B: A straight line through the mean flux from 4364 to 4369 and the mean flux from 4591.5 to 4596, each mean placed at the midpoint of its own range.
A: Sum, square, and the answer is 0.37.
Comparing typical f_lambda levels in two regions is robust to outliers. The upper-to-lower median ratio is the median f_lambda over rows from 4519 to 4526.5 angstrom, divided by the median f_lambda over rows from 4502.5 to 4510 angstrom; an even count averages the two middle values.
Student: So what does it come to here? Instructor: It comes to 0.96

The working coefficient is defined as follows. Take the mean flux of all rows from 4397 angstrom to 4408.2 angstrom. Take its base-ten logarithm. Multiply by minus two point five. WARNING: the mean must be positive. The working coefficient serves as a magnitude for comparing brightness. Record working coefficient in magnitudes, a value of -2.70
